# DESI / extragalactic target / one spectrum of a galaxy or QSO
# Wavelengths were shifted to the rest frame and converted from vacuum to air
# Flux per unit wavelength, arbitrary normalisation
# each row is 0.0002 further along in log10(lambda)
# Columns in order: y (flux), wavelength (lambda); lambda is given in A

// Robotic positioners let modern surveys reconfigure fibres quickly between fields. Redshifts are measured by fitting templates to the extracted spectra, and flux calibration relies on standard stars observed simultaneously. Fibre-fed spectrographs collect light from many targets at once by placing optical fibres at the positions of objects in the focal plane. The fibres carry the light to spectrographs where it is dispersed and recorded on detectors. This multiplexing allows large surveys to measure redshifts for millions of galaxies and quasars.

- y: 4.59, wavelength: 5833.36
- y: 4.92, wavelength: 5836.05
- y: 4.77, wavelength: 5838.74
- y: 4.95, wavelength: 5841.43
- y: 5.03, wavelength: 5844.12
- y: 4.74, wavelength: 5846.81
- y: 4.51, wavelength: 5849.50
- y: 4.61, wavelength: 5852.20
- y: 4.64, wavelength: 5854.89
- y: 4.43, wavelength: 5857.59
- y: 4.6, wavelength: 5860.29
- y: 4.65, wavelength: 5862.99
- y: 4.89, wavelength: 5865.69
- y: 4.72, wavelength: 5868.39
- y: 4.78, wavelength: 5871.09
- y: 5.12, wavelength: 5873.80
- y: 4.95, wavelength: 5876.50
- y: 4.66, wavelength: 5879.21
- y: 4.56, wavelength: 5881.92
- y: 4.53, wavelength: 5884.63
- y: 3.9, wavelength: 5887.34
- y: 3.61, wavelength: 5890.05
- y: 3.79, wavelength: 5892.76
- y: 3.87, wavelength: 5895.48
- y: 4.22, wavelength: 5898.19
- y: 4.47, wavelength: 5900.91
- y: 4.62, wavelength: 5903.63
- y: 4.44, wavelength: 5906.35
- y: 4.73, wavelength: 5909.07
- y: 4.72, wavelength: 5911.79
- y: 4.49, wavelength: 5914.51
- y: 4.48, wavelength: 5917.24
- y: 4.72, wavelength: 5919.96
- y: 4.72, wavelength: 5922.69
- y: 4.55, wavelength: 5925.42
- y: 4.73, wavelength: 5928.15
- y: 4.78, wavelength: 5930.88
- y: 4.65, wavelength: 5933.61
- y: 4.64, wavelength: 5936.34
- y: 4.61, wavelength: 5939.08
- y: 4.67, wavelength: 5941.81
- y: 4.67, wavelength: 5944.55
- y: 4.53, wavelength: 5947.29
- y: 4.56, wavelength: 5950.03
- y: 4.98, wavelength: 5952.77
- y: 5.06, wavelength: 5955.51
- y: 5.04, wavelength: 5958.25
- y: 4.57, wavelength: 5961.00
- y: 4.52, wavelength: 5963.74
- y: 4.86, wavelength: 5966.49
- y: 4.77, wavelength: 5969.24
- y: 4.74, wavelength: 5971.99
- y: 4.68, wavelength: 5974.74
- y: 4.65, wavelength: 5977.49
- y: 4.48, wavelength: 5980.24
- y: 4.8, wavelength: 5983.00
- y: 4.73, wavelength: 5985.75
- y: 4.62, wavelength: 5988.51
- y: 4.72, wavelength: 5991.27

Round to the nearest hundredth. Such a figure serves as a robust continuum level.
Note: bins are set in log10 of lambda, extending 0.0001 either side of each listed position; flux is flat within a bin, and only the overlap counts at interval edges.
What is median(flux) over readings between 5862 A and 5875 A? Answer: 4.78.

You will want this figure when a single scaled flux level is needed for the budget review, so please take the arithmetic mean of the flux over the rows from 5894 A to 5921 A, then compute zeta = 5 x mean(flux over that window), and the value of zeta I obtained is 22.4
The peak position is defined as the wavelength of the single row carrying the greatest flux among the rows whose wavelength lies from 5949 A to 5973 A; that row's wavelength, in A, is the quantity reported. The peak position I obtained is 5955.51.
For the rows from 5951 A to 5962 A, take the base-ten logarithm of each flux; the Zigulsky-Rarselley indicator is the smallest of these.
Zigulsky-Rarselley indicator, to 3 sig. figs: 0.660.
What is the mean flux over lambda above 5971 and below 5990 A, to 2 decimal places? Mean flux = 4.67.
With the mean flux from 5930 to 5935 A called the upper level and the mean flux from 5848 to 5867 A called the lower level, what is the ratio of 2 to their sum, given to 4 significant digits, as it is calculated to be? 0.2143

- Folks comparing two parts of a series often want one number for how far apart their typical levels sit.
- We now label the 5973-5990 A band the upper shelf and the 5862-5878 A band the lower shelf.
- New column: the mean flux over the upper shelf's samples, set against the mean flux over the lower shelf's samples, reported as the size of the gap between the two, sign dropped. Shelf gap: 0.19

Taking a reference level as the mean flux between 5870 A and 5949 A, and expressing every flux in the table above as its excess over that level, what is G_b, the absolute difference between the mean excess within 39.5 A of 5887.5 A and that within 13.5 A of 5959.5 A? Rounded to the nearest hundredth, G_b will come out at 0.25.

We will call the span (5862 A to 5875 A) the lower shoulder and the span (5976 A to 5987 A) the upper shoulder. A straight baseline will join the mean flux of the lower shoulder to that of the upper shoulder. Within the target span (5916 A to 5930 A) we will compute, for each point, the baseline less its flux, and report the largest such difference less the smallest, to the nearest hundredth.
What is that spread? 0.27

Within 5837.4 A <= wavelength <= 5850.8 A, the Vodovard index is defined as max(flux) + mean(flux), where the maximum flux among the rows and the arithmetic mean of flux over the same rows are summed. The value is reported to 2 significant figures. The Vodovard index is 9.8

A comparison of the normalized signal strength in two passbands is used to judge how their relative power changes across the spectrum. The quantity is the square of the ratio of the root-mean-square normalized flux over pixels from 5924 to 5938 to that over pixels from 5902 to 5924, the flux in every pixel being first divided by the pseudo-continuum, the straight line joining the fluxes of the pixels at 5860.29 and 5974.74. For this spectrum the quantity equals 1.02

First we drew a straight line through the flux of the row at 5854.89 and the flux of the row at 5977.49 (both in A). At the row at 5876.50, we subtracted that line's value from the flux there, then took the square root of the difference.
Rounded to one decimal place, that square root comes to 0.6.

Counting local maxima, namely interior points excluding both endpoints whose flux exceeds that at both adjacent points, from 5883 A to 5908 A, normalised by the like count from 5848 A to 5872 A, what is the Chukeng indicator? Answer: 0.5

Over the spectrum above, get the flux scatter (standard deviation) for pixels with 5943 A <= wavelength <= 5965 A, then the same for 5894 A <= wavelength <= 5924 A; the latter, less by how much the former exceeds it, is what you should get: 0.3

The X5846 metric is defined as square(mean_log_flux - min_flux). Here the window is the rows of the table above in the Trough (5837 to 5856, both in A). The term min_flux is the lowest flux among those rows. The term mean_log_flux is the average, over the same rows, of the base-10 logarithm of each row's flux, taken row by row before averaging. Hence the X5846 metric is 14.7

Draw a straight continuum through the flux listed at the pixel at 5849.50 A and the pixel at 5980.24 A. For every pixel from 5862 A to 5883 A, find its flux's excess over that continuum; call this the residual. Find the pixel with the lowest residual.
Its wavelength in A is 5881.92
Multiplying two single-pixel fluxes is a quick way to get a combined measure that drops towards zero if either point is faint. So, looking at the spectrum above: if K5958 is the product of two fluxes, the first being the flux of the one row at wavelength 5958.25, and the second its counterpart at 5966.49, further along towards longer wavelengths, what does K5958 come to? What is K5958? 24.5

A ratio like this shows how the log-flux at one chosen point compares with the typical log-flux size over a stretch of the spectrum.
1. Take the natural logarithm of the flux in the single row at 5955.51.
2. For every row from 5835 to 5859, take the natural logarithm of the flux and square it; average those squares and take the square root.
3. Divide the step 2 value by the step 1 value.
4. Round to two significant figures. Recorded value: 0.96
